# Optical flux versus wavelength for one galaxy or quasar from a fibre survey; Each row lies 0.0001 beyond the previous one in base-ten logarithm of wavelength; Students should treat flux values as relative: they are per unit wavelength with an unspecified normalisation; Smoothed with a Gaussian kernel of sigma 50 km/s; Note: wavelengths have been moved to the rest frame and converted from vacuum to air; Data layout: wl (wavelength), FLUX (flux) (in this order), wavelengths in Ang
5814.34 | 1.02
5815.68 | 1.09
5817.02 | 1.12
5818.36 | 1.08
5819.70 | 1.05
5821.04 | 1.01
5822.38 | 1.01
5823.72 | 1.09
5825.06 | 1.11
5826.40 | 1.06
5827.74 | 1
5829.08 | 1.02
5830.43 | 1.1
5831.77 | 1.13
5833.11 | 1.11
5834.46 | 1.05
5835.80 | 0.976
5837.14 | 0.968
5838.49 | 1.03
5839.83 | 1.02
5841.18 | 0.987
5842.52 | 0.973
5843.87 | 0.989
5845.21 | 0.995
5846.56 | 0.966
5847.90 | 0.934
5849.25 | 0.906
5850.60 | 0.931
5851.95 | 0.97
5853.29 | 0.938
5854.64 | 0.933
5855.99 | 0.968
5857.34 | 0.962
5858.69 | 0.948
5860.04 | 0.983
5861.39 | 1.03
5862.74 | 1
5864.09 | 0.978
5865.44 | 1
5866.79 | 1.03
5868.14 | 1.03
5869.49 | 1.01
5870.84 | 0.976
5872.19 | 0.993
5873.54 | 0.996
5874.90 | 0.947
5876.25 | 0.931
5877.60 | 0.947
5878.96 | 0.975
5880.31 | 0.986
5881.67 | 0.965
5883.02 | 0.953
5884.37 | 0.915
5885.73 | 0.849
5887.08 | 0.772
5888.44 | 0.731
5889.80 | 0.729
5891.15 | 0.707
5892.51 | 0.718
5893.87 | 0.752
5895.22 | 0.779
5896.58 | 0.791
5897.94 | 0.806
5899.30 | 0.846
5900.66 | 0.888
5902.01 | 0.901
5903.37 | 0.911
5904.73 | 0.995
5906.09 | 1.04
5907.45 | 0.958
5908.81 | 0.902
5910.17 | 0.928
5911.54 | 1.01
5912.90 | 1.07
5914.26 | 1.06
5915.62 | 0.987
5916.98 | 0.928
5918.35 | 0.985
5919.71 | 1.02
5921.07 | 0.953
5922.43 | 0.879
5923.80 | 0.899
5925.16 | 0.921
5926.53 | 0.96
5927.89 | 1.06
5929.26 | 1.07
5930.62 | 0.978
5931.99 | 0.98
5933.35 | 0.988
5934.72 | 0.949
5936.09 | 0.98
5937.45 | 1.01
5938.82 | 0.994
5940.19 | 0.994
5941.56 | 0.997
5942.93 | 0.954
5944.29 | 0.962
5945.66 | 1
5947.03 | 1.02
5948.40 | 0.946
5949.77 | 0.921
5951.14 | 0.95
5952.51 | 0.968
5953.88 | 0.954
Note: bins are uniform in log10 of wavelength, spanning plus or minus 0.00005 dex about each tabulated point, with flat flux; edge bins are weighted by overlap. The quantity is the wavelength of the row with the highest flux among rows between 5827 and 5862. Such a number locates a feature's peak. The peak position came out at 5831.77 Ang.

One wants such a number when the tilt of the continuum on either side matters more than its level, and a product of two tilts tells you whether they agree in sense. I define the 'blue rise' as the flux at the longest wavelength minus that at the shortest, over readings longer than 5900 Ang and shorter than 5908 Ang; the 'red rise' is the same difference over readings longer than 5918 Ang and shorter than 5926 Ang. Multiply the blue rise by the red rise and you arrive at -0.0045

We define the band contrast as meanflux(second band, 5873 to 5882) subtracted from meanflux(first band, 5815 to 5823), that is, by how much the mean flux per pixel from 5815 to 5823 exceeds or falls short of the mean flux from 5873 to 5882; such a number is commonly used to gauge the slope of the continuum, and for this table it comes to 0.10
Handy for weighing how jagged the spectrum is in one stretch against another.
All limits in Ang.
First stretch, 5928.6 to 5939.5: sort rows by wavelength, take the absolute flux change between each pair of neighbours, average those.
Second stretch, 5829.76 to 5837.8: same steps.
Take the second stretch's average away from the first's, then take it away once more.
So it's -0.046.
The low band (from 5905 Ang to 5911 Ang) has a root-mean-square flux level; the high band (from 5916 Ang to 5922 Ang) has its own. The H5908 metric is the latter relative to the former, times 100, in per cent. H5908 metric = 101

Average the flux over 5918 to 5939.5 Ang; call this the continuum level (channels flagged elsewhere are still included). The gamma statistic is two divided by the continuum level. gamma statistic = 2.05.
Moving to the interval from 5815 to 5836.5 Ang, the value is 1.88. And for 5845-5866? 2.07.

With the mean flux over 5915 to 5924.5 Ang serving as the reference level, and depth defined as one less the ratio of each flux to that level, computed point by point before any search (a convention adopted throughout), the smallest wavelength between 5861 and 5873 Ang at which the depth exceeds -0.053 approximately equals 5862.74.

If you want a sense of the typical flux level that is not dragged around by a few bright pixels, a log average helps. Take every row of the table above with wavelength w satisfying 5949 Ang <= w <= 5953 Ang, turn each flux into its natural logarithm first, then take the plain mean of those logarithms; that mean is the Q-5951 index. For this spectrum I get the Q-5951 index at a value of -0.06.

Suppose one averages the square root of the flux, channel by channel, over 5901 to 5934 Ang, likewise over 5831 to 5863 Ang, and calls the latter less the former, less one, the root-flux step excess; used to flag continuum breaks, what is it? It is -0.993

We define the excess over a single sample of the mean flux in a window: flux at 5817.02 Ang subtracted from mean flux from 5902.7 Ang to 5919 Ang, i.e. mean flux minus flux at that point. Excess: -0.14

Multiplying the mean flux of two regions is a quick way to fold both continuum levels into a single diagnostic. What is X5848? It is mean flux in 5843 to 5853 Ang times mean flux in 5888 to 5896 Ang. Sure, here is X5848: 0.70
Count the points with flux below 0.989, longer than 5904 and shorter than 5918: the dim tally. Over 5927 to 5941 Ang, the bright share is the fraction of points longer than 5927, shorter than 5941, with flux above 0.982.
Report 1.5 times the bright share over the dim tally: 0.18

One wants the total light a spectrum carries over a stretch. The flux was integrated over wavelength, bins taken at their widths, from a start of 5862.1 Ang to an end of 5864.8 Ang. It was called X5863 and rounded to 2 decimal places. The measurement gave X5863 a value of 2.67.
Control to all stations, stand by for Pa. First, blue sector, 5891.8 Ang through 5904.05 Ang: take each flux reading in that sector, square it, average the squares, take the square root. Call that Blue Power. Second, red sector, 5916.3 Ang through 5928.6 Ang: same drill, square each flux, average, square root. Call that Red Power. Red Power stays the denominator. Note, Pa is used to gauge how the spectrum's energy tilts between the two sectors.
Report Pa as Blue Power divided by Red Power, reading 0.86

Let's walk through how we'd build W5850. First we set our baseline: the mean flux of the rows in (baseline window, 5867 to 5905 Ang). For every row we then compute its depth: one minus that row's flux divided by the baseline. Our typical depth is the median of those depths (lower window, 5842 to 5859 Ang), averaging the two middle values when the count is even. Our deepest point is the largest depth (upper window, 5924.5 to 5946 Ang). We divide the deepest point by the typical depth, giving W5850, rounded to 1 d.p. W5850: 0.5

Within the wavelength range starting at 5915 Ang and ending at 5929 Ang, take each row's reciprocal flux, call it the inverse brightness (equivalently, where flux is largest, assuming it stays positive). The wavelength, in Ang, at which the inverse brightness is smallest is 5927.89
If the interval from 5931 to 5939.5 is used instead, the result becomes 5937.45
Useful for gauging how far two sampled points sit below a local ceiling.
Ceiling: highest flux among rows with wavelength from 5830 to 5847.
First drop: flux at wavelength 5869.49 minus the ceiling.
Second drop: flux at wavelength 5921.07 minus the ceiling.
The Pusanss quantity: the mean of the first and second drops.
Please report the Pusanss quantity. -0.15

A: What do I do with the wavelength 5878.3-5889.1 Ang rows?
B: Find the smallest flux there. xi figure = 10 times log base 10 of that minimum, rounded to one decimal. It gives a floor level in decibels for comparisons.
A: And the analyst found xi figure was -1.4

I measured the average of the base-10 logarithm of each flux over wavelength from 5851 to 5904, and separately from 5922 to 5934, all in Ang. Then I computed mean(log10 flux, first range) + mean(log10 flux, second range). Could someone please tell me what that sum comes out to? -0.06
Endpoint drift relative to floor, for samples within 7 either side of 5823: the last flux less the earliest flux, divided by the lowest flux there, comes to -0.10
